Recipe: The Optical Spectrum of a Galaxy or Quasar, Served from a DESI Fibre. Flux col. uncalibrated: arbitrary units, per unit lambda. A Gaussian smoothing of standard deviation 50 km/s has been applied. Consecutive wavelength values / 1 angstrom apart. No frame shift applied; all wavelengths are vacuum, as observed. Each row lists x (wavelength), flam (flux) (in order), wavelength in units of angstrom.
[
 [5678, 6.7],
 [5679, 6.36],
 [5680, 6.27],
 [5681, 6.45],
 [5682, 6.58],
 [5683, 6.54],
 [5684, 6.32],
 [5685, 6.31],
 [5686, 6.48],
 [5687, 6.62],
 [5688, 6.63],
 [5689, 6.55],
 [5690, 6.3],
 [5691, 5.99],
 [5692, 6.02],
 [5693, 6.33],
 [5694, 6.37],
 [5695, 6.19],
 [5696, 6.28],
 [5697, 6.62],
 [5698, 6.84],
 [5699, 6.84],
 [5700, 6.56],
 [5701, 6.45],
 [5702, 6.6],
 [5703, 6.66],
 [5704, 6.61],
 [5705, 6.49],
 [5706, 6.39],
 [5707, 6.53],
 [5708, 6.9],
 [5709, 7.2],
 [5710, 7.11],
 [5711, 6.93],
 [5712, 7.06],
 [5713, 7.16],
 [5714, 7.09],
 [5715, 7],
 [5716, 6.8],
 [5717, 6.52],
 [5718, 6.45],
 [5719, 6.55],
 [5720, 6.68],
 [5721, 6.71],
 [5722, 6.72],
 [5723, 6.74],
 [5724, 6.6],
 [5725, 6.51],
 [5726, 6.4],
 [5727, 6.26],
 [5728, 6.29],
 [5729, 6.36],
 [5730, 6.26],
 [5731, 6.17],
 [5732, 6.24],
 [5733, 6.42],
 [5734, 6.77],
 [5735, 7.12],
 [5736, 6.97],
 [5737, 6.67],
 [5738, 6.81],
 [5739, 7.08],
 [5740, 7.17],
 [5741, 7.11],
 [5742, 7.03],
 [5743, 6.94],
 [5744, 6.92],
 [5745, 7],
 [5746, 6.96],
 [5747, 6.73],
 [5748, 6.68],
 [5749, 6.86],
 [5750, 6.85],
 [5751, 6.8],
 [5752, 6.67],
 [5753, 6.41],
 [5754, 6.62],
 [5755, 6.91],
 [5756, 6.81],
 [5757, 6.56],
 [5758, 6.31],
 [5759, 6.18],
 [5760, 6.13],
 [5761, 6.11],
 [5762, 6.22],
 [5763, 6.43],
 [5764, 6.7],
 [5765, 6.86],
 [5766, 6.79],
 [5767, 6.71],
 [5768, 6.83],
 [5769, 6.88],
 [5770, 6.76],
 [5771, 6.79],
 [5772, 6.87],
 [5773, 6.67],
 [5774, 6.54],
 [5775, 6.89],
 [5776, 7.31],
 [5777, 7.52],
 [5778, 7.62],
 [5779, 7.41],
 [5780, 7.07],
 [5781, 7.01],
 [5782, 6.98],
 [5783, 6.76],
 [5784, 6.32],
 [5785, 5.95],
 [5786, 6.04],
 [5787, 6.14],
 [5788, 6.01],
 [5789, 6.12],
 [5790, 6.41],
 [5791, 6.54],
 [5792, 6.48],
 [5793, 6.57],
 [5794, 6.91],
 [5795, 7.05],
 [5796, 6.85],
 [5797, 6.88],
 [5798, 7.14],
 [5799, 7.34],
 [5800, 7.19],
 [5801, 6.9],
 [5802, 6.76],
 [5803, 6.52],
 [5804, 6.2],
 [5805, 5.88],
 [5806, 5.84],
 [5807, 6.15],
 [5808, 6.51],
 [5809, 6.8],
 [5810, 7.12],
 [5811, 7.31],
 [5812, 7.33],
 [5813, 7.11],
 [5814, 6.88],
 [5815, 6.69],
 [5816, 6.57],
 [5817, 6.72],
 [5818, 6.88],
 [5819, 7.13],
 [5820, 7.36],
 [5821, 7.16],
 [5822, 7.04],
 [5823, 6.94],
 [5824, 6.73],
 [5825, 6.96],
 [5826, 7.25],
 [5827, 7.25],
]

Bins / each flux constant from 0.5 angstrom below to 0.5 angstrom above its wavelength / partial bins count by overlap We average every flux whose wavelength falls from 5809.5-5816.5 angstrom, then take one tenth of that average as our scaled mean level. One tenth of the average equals 0.70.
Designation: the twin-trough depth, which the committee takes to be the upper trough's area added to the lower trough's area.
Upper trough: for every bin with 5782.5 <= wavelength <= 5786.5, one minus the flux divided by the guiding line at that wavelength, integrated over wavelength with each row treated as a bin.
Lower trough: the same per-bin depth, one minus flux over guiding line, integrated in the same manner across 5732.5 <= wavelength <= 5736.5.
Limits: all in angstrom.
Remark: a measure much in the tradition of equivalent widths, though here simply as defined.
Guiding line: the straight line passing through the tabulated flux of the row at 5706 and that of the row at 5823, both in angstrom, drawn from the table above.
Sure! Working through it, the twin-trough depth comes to 0.1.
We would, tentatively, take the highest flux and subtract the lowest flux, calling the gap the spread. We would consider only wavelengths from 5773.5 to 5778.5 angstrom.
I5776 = 1.1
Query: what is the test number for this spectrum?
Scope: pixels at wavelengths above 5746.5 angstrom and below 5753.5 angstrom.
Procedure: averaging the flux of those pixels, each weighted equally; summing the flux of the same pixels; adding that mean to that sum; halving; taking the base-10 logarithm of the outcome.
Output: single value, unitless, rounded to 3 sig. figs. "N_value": 1.43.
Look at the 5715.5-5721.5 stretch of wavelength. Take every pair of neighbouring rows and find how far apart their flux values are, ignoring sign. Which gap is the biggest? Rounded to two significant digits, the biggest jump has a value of 0.28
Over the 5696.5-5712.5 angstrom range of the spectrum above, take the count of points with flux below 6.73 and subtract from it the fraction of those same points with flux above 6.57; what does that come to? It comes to 8.3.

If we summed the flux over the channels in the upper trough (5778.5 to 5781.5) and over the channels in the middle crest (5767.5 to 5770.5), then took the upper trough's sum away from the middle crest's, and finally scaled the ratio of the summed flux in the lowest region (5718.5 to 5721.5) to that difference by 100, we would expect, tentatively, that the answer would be -1955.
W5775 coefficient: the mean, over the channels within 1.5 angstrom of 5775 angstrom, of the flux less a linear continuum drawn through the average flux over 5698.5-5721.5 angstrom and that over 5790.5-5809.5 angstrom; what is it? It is 0.23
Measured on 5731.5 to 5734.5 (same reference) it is -0.25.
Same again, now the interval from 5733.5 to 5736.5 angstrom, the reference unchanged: 0.23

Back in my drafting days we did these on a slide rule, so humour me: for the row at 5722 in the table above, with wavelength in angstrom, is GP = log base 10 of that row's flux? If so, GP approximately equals 0.827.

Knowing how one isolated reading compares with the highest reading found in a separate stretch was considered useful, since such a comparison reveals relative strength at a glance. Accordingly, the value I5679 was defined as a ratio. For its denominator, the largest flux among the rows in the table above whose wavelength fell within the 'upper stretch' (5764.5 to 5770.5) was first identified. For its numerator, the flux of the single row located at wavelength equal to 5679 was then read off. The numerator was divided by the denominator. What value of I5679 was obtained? 0.92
